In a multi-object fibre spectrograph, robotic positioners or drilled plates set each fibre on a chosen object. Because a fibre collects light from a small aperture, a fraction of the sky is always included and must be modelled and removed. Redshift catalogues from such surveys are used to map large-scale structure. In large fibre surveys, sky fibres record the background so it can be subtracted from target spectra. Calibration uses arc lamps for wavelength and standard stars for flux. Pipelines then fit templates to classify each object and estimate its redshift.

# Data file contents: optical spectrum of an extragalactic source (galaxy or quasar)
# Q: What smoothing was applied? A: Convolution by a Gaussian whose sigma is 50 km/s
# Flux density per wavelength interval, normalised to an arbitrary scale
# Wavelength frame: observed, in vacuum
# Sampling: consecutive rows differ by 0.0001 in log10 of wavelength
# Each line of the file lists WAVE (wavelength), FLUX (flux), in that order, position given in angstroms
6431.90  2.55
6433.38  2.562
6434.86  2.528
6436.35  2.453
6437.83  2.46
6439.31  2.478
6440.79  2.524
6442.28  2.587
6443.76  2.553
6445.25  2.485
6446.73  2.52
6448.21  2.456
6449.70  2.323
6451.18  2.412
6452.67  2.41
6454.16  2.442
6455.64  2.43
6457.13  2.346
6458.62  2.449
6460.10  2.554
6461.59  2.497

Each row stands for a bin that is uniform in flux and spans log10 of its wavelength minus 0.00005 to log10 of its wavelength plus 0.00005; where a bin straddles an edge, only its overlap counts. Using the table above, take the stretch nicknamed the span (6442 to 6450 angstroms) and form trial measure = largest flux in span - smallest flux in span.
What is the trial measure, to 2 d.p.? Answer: 0.26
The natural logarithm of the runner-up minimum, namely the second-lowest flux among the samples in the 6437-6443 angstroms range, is 0.907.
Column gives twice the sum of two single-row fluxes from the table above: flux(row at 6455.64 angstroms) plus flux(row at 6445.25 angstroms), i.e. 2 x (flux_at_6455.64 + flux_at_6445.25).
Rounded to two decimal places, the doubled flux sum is 9.83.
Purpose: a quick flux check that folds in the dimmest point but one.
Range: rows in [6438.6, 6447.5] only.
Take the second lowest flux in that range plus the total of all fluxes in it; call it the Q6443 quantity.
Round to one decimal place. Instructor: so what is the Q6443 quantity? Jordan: 17.6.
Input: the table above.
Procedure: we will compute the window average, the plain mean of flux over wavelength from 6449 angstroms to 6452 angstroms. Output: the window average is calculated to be 2.37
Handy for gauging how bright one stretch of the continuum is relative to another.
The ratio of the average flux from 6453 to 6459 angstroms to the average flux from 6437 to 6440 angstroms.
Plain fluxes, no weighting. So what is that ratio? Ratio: 0.98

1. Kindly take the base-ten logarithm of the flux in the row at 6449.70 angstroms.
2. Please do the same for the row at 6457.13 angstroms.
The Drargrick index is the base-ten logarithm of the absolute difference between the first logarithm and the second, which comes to -2.4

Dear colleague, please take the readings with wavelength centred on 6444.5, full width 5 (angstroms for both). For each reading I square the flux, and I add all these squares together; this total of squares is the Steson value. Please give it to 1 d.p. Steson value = 25.7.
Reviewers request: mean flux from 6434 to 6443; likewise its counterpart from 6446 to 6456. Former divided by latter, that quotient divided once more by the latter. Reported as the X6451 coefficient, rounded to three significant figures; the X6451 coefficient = 0.425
